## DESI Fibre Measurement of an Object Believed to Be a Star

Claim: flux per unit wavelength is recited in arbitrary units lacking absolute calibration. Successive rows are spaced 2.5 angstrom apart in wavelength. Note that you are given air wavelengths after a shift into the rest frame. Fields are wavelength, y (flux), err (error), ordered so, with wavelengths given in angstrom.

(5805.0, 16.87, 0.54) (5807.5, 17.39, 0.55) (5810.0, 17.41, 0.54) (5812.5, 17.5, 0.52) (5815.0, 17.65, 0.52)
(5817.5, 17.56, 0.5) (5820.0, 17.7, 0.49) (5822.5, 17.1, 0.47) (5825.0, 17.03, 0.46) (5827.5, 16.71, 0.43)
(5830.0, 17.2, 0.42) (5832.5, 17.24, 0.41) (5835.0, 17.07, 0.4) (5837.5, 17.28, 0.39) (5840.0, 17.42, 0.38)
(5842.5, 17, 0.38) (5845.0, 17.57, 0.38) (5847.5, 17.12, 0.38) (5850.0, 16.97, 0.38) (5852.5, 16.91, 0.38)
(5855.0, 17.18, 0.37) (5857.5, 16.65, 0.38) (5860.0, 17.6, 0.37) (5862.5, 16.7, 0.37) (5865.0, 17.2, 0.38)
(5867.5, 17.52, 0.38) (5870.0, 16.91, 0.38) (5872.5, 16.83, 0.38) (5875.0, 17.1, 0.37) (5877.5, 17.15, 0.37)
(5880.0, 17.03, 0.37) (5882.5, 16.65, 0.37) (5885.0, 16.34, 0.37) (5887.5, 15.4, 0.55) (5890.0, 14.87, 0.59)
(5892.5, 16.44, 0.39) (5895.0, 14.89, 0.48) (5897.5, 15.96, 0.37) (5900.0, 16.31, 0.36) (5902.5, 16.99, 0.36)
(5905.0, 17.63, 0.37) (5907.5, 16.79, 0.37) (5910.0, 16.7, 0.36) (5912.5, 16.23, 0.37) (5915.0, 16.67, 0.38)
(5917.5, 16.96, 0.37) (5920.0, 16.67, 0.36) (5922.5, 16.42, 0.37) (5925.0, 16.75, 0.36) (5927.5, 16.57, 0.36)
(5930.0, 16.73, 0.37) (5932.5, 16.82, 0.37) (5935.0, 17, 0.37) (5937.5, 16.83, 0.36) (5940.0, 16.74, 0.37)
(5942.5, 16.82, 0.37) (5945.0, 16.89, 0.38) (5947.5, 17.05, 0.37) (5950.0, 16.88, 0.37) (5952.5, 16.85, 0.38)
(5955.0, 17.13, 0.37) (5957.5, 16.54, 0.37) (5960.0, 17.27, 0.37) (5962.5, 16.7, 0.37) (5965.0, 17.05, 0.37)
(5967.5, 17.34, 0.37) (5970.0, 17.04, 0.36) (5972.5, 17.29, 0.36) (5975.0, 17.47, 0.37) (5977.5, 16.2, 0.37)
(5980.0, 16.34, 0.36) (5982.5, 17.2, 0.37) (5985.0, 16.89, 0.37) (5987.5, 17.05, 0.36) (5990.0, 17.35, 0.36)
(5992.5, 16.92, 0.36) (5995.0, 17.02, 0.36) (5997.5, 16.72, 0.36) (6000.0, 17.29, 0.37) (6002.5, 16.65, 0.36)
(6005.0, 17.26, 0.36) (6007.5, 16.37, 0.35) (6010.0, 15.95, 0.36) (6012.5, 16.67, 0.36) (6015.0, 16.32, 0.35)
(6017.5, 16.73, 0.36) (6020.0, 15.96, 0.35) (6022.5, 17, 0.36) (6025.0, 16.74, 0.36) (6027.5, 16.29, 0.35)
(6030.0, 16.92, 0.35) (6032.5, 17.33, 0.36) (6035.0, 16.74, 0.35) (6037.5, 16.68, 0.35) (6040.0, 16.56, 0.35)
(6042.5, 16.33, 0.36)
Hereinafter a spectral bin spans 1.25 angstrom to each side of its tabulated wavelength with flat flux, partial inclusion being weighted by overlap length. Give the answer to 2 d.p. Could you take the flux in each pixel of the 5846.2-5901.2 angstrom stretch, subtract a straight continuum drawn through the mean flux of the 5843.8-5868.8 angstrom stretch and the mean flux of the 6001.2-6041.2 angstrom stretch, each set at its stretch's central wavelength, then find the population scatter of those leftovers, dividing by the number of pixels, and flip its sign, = -0.70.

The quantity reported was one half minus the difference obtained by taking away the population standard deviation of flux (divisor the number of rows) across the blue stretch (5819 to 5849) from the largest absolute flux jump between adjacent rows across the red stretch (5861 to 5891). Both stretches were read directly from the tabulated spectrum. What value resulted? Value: -0.18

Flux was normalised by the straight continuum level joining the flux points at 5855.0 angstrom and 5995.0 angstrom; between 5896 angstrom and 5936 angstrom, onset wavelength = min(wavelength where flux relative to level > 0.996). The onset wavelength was 5905.0 angstrom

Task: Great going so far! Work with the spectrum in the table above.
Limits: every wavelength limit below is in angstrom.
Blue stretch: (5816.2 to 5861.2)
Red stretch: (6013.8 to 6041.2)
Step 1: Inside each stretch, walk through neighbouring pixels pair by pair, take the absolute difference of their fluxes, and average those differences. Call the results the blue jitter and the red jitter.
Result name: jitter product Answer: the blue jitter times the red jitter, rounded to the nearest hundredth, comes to 0.16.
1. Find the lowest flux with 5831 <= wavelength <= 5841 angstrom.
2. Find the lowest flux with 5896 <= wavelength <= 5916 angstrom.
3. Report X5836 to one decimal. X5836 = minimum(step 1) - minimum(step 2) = 1.1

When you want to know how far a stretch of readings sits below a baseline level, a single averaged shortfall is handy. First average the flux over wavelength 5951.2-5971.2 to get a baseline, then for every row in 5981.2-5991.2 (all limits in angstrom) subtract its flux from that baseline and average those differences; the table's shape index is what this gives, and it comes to -0.13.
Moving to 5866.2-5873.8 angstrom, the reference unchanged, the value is -0.10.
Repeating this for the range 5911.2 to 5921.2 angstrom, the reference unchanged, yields 0.36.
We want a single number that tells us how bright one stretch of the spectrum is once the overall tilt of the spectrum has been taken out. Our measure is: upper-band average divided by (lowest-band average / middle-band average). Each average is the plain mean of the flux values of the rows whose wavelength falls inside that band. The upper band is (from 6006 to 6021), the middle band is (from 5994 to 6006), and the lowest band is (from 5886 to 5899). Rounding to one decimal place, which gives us 17.9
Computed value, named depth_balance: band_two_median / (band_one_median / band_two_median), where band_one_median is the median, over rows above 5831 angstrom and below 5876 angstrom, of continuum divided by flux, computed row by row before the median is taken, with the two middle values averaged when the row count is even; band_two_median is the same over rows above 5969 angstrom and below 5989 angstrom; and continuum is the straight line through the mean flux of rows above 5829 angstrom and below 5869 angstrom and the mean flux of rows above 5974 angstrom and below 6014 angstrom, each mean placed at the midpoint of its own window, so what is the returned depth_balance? 0.98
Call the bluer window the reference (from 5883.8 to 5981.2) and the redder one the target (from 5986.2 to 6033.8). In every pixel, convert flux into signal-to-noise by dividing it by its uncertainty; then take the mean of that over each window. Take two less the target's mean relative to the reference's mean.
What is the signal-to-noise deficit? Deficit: 0.941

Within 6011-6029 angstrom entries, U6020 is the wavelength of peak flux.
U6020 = 6022.5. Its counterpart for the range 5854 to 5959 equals 5905.0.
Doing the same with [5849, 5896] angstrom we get 5860.0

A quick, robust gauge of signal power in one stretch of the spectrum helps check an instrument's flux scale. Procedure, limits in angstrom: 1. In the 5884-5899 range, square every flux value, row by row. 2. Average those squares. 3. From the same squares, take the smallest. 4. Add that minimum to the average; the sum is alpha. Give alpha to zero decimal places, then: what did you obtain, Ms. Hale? 466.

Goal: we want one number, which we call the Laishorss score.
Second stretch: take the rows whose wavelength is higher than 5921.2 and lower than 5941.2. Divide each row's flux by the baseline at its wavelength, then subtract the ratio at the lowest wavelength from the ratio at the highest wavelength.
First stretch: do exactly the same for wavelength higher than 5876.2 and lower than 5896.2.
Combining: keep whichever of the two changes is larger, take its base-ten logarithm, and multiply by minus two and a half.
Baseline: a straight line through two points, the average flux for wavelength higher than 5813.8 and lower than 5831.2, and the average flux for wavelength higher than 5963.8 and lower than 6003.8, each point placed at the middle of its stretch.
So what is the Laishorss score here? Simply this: 4.2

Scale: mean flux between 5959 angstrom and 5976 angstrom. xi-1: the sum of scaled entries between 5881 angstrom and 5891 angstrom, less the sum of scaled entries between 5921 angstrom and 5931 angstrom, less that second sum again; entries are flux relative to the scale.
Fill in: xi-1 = -4.06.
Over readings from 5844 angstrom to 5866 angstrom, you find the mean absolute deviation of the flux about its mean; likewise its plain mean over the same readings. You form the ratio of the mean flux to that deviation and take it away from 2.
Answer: -64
